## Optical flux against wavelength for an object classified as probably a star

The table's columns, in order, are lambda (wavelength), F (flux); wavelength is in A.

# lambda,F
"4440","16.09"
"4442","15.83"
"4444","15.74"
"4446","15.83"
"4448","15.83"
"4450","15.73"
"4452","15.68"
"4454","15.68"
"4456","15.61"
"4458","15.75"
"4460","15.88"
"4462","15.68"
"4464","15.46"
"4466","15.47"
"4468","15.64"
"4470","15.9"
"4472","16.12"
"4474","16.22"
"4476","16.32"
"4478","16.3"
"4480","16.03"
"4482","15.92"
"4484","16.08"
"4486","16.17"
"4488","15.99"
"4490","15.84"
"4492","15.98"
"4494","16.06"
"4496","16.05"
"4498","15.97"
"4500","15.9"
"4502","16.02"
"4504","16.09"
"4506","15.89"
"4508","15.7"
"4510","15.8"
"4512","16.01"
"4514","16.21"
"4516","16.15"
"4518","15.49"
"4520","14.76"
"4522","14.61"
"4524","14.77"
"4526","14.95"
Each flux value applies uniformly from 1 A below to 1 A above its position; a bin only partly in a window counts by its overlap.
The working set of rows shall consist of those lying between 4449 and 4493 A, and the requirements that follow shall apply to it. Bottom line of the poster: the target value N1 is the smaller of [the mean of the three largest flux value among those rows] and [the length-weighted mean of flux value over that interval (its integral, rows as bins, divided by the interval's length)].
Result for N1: 15.88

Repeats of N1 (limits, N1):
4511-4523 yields 15.54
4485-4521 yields 15.89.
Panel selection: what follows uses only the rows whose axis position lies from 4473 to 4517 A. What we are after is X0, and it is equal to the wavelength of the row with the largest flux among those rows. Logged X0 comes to 4476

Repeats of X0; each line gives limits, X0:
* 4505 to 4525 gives 4514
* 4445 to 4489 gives 4476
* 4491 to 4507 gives 4504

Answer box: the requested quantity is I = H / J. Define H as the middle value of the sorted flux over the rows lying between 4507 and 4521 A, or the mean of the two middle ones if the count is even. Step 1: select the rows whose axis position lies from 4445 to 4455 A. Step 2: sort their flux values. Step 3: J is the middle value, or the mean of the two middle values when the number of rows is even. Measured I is 1.004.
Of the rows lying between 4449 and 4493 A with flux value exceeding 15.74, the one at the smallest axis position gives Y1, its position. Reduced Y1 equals 4458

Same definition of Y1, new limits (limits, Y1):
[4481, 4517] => 4482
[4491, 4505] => 4492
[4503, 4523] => 4504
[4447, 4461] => 4448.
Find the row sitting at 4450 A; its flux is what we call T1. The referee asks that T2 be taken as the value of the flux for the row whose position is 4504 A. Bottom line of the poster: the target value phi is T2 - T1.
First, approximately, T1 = 15.73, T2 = 16.09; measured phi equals 0.4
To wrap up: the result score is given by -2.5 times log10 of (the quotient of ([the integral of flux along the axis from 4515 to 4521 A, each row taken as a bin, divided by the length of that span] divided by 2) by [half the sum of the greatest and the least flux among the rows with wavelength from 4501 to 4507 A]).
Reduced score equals 0.79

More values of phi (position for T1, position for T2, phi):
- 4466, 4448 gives 0.4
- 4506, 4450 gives -0.2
